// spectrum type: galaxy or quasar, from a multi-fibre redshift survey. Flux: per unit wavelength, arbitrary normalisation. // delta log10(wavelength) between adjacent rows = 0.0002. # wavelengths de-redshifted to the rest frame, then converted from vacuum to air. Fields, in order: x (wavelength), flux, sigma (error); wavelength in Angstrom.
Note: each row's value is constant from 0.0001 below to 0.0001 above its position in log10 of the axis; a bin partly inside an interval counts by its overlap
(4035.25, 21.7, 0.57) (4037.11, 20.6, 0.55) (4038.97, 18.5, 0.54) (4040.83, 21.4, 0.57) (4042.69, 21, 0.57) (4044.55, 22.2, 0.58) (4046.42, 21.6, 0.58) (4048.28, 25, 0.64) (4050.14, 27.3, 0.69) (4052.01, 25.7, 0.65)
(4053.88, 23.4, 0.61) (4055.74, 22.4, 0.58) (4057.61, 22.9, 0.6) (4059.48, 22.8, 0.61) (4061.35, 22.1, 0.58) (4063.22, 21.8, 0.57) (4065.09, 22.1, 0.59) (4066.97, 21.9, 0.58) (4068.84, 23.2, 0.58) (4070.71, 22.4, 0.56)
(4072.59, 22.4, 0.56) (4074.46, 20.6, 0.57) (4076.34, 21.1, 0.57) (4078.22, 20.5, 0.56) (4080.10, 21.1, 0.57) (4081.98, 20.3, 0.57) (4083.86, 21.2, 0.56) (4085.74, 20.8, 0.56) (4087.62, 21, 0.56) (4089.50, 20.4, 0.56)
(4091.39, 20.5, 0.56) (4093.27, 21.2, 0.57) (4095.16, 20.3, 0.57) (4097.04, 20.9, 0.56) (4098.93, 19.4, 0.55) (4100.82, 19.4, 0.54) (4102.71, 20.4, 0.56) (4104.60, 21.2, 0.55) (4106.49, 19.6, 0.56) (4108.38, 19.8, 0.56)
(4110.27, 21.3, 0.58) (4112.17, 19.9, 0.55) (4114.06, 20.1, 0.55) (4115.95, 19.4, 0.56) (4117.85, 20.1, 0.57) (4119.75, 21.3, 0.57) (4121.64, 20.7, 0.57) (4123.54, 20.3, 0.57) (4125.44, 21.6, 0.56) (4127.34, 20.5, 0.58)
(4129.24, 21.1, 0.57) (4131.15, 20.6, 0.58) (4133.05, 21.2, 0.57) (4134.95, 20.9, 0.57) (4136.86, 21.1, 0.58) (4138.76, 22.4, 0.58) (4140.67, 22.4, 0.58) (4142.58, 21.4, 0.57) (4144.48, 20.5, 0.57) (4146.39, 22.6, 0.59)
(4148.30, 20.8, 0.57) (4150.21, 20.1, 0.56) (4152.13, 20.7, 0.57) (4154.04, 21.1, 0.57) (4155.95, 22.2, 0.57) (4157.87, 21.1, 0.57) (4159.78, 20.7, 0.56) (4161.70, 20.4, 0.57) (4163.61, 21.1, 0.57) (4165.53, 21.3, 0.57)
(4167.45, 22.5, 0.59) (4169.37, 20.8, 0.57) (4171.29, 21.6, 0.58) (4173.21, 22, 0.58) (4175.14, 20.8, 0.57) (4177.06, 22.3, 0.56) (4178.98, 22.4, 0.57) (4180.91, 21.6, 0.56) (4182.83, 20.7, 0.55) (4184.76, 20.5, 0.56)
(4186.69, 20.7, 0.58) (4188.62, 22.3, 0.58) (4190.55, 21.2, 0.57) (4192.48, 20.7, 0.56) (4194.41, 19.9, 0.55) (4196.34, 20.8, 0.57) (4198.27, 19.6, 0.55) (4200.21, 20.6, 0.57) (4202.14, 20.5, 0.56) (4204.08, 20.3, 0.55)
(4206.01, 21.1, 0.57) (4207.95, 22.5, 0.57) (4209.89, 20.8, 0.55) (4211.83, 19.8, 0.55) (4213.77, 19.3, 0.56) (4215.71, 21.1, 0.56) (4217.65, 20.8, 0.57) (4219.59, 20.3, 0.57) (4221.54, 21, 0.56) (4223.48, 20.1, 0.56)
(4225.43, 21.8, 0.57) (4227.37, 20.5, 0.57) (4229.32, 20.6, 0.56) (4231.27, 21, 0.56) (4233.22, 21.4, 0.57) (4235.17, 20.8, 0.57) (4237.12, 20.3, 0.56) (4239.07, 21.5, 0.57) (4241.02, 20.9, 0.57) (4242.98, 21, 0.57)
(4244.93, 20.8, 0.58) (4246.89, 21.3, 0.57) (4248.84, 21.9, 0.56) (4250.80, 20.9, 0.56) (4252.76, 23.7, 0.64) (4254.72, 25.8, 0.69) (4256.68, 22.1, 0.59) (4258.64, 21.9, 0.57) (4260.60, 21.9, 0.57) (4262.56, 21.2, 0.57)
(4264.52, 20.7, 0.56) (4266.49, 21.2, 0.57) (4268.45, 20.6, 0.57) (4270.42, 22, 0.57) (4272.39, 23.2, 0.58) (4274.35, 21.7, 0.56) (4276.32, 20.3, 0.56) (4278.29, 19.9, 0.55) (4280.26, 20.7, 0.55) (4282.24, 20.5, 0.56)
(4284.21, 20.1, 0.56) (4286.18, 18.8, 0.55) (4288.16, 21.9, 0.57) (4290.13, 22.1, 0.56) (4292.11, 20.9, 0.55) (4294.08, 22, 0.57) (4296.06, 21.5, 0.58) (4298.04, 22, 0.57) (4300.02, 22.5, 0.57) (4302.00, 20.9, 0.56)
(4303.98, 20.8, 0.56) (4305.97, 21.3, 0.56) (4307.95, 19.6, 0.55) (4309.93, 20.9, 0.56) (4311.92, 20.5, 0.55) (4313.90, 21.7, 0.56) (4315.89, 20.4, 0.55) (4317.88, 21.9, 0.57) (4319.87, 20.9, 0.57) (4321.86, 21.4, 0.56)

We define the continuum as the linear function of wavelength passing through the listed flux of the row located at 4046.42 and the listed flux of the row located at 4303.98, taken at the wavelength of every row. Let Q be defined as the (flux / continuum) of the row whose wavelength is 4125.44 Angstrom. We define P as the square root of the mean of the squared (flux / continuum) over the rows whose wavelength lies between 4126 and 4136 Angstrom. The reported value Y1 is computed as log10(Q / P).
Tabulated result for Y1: 0.015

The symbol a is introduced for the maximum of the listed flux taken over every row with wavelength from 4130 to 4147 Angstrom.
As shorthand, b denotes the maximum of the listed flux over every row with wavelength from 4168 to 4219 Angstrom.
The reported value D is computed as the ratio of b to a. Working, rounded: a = 22.6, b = 22.5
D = 1.00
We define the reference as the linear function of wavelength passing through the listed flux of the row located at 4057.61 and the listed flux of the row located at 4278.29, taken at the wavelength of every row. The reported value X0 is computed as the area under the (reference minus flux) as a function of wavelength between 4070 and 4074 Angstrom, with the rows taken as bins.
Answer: 2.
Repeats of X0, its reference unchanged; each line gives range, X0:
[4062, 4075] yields 8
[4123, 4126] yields 3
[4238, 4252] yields -12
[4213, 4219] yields 2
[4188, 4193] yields -2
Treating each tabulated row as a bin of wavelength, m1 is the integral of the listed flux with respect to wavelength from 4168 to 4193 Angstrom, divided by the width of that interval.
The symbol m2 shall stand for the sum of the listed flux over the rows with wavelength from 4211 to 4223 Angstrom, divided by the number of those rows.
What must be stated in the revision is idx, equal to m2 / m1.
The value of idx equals 0.95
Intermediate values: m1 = 21.4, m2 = 20.4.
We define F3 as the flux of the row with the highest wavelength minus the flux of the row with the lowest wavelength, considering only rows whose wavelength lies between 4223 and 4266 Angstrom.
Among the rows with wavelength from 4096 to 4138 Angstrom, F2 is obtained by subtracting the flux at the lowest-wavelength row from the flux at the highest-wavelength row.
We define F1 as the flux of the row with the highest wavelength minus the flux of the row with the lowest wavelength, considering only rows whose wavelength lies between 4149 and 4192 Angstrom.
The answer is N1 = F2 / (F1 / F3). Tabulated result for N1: 0.1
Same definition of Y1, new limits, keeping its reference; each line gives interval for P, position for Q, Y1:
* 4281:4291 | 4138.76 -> 0.025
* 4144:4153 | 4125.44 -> 0.012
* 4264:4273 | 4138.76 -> 0.008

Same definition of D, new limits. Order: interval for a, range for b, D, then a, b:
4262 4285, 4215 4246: 0.94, 23.2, 21.8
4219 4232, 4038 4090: 1.25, 21.8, 27.3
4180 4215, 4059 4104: 1.03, 22.5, 23.2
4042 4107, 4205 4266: 0.95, 27.3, 25.8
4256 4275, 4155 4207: 0.97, 23.2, 22.5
